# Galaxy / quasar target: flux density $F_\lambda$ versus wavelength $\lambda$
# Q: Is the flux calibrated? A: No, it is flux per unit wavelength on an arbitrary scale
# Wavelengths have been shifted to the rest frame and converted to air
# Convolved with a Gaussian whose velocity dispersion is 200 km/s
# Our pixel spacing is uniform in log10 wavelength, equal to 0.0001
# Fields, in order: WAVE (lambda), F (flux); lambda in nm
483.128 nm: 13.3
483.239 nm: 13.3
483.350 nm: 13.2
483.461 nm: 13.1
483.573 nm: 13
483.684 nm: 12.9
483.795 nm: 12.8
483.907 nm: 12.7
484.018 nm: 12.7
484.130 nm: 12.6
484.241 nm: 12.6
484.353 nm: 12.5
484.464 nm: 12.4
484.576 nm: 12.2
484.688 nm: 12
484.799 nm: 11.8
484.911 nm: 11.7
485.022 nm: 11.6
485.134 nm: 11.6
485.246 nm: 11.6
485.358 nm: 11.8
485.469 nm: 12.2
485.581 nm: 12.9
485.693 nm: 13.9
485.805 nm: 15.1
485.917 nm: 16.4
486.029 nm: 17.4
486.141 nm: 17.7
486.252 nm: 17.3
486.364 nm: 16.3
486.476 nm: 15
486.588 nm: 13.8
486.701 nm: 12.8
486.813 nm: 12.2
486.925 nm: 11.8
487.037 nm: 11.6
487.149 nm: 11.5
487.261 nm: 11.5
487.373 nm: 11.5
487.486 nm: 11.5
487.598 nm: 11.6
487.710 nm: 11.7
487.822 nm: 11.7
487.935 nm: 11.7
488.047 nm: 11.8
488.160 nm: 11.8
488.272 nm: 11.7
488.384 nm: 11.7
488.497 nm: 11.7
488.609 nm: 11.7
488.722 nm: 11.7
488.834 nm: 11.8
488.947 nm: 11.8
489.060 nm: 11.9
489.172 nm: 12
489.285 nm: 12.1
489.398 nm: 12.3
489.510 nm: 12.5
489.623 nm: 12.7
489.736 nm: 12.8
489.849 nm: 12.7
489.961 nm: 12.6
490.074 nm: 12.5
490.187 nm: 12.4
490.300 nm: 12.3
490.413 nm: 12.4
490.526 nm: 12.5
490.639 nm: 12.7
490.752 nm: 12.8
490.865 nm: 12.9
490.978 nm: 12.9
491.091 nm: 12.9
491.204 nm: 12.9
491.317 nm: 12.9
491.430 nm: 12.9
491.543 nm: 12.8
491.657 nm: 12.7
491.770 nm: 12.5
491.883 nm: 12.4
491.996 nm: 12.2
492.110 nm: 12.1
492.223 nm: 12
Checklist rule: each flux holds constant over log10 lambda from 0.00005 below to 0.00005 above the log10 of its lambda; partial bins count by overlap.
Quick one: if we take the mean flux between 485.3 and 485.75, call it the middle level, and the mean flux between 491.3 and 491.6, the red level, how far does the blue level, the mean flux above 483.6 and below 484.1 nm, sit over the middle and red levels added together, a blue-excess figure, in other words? -12.8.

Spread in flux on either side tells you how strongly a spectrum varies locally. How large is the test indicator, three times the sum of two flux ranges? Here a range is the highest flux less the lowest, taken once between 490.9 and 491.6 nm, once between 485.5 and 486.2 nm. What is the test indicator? 15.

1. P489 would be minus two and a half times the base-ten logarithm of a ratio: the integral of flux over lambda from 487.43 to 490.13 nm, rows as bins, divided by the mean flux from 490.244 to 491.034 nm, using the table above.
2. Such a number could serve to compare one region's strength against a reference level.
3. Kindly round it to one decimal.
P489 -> -1.0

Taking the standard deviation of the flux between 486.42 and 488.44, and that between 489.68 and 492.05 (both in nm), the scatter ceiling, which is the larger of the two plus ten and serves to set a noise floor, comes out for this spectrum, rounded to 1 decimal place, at 10.9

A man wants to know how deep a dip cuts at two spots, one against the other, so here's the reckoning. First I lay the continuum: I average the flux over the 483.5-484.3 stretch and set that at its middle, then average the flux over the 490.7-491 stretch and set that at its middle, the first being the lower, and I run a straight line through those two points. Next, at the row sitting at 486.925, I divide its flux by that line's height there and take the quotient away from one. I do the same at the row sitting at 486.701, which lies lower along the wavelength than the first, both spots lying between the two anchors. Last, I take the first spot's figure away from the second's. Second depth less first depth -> -0.078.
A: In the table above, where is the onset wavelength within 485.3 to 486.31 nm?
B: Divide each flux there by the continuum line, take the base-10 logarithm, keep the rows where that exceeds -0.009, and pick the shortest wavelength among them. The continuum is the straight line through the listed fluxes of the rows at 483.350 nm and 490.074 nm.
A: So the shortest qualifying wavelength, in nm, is 485.581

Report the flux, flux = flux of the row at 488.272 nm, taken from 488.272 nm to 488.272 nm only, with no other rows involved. 11.7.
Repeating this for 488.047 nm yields 11.8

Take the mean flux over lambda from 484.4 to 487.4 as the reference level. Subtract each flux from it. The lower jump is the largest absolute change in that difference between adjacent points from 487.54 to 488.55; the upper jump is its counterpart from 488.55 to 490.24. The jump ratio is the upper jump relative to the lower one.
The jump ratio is 2.00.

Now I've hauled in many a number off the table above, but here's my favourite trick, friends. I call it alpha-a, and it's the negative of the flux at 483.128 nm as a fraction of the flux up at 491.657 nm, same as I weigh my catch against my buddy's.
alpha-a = -1.05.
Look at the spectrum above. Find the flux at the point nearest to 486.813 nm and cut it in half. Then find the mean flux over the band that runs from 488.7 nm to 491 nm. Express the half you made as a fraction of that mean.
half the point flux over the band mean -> 0.49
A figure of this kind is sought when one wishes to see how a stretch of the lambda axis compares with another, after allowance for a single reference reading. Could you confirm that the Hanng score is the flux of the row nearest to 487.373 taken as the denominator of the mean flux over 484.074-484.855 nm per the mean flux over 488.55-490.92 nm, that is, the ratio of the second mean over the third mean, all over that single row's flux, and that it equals 0.087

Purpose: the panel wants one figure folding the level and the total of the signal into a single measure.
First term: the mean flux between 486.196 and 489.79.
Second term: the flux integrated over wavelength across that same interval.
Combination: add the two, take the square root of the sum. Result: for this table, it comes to 7.5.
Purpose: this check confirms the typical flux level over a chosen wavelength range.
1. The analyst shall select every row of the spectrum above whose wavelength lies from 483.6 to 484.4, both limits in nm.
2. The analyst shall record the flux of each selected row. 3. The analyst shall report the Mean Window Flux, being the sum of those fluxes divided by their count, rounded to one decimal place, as 12.7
